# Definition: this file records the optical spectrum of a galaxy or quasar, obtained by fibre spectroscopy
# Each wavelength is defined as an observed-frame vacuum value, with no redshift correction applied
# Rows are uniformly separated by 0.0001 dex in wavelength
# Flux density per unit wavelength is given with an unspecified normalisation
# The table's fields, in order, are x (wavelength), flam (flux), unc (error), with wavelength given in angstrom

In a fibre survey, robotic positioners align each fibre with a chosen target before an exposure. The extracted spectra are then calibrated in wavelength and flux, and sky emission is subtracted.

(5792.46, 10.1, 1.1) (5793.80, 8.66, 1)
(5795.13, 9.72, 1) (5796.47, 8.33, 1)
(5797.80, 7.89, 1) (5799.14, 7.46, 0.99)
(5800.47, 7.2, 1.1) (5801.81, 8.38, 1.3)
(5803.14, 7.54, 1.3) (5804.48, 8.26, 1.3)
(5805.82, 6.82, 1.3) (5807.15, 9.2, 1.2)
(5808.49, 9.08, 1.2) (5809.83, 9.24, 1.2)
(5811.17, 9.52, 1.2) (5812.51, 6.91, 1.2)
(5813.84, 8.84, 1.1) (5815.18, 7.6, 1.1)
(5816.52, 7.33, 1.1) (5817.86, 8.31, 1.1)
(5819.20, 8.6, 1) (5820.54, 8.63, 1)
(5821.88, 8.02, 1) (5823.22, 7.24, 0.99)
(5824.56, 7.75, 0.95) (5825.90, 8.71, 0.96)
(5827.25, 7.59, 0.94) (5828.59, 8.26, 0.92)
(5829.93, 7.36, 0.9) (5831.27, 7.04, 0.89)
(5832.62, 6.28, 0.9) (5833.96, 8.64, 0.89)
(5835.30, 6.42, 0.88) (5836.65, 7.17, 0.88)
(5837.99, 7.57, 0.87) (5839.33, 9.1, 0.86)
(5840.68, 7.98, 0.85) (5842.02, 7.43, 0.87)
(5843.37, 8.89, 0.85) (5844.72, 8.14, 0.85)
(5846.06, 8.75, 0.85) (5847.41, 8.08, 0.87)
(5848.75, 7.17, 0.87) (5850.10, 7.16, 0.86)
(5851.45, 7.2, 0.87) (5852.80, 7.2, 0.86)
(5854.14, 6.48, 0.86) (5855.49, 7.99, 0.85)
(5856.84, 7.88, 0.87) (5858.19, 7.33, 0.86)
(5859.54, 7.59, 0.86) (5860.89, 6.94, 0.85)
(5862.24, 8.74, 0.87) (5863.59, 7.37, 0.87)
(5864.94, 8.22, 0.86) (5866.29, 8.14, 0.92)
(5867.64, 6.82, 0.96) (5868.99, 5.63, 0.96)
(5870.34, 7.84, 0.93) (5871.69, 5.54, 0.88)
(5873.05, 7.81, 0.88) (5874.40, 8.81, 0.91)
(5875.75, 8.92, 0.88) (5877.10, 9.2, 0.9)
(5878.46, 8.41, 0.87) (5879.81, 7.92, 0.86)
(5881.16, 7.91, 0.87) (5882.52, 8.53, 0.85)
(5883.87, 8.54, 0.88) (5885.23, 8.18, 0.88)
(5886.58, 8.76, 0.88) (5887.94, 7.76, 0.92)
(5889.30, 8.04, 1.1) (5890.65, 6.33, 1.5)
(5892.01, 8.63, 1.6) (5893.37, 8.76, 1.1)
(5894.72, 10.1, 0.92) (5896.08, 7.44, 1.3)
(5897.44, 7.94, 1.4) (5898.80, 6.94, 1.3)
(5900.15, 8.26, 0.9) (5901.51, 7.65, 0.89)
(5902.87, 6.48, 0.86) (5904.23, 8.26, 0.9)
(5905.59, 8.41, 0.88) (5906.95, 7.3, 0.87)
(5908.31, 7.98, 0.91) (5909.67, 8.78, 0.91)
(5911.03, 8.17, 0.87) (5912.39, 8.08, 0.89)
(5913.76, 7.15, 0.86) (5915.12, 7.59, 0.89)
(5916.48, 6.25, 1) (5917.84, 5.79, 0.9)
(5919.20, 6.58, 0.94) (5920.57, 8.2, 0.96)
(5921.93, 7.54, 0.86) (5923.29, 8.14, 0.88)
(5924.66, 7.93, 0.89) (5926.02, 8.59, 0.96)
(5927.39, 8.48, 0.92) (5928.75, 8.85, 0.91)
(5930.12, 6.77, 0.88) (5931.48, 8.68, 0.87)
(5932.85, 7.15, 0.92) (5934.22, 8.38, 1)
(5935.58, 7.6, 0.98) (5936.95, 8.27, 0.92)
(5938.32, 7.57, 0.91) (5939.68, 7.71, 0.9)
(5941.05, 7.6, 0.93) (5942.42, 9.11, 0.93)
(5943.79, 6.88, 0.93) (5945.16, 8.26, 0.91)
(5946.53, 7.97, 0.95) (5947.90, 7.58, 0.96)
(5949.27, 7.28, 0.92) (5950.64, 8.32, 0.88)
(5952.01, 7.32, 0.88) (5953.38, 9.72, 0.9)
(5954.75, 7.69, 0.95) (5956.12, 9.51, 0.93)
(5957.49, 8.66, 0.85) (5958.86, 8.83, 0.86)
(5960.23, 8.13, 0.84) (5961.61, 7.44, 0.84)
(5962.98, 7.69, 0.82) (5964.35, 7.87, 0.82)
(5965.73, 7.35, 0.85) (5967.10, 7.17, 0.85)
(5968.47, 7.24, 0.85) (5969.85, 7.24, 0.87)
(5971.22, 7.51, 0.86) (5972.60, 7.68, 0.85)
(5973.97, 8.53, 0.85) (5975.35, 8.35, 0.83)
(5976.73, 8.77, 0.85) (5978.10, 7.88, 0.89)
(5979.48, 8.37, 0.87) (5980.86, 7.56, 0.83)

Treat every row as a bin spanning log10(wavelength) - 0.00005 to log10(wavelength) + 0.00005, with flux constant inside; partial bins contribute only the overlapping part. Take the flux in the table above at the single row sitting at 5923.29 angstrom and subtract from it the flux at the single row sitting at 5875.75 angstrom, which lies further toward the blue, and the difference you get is -0.8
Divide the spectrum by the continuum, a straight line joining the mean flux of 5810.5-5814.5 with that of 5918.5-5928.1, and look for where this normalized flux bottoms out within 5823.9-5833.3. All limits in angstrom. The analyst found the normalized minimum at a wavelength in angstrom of 5832.62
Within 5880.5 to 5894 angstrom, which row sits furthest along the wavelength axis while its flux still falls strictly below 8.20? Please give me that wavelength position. 5890.65 angstrom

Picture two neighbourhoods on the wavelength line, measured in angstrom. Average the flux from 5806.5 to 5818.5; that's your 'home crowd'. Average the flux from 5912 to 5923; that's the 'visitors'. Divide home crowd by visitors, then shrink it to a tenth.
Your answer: 0.118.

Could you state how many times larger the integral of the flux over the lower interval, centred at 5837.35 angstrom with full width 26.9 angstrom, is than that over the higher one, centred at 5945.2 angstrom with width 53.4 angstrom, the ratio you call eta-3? 0.49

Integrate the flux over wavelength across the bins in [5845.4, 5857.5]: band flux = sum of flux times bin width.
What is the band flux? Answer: 91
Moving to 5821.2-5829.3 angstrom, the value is 64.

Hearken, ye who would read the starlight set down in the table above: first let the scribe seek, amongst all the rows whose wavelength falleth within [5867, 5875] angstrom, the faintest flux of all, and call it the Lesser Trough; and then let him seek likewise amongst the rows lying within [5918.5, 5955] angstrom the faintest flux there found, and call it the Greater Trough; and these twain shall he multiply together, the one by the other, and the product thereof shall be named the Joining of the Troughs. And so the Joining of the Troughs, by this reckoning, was 36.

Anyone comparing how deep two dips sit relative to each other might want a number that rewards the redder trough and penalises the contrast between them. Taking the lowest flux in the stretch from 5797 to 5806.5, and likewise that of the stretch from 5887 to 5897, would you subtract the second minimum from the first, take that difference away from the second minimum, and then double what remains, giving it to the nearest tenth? 11.7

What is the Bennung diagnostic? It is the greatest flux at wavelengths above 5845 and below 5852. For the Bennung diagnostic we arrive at 8.75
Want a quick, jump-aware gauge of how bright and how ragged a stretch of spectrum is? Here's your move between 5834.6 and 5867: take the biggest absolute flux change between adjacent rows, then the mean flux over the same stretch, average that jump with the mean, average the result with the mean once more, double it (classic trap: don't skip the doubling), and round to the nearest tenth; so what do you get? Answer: 12.5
